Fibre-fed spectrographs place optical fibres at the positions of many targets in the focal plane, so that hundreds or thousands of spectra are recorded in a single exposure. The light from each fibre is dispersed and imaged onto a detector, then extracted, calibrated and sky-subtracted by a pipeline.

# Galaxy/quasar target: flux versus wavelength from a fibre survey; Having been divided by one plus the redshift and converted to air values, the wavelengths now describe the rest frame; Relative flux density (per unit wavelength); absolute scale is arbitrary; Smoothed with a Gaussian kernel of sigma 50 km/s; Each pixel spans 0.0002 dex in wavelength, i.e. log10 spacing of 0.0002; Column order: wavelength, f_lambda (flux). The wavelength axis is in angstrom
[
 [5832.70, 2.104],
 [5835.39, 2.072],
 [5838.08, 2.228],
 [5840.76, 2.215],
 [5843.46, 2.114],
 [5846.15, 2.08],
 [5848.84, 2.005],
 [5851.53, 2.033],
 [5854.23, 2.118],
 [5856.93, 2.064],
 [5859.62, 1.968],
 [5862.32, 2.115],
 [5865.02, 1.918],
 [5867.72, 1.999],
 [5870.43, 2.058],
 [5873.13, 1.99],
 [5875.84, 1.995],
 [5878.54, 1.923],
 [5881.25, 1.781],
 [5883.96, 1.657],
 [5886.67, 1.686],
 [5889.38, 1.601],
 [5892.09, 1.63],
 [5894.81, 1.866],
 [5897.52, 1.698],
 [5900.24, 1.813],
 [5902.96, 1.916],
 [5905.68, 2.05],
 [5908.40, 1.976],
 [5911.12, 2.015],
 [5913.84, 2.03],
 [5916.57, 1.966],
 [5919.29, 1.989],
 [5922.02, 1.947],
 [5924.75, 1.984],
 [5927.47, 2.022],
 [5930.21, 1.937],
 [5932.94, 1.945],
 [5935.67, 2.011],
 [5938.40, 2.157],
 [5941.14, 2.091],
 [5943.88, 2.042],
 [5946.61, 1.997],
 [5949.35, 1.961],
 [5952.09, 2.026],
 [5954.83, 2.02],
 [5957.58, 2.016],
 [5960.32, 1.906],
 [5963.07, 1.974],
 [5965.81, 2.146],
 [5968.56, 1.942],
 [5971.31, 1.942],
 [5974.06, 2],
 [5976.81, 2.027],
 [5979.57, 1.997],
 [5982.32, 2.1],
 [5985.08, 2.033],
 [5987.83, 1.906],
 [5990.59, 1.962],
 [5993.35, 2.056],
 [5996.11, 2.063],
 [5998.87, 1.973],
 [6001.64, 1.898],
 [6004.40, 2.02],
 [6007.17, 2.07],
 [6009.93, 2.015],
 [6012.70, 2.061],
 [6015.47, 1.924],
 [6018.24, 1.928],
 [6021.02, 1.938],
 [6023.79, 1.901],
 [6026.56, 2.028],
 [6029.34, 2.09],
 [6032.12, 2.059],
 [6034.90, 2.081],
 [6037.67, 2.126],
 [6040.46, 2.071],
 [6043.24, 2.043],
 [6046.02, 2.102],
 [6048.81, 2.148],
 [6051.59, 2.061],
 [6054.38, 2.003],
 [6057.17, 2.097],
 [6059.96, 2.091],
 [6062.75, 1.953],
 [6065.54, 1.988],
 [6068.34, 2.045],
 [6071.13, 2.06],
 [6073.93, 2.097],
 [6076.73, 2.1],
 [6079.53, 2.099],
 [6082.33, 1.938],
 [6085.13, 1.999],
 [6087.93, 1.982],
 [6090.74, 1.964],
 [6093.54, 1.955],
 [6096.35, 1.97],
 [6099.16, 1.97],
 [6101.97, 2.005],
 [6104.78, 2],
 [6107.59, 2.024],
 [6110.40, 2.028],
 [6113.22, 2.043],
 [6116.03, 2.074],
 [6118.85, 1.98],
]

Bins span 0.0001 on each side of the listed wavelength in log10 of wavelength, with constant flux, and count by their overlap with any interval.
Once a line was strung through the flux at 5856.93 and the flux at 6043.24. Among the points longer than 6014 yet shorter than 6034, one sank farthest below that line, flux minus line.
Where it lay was 6023.79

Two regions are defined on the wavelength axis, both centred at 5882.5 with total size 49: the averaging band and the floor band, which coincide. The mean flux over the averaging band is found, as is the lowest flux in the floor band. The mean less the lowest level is 0.27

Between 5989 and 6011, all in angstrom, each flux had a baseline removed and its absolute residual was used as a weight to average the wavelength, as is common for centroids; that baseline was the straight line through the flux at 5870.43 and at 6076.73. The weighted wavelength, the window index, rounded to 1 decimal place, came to 5999.8 angstrom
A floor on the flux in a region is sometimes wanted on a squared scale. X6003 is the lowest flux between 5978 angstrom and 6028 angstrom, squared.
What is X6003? 3.60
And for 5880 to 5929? 2.56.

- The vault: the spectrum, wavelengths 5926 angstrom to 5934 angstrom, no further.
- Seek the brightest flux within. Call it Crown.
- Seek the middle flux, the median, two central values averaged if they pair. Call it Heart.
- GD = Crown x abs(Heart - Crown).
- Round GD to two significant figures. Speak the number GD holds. 0.16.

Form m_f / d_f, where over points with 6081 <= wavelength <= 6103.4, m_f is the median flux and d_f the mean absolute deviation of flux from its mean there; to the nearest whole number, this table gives 117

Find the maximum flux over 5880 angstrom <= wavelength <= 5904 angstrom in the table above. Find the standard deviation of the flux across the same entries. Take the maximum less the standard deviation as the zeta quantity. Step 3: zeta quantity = 1.81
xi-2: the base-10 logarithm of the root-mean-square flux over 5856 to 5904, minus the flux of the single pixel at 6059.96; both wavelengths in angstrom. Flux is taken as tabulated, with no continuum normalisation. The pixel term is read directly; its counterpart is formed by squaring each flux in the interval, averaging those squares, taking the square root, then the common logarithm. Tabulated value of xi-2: -1.82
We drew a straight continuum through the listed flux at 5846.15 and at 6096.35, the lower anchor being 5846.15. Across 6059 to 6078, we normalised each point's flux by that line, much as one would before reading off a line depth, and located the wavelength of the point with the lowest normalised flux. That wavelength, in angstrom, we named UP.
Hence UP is 6062.75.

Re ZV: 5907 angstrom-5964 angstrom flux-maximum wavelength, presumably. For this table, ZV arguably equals 5938.40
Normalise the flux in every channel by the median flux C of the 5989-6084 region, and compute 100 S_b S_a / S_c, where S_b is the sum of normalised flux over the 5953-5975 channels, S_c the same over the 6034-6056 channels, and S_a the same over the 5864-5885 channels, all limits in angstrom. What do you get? 714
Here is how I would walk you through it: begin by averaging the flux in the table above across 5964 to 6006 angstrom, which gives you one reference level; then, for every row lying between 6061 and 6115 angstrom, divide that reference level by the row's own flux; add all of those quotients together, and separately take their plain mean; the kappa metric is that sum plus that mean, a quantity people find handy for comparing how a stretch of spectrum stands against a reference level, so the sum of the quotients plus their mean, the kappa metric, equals 20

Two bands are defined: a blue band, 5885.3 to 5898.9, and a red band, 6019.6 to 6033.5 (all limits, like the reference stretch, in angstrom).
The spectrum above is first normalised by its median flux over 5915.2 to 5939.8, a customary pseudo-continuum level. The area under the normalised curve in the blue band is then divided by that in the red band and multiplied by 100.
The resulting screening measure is 83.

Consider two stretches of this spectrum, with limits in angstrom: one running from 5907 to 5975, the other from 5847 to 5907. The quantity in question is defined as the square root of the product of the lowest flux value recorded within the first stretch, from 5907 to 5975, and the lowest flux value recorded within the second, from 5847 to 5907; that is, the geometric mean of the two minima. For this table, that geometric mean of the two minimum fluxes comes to 1.75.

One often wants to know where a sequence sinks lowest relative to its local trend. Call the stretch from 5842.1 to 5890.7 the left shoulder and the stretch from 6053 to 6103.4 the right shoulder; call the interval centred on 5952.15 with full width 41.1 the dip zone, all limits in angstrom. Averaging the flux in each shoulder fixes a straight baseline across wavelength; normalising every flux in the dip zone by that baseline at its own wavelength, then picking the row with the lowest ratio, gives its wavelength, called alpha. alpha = 5960.32 angstrom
